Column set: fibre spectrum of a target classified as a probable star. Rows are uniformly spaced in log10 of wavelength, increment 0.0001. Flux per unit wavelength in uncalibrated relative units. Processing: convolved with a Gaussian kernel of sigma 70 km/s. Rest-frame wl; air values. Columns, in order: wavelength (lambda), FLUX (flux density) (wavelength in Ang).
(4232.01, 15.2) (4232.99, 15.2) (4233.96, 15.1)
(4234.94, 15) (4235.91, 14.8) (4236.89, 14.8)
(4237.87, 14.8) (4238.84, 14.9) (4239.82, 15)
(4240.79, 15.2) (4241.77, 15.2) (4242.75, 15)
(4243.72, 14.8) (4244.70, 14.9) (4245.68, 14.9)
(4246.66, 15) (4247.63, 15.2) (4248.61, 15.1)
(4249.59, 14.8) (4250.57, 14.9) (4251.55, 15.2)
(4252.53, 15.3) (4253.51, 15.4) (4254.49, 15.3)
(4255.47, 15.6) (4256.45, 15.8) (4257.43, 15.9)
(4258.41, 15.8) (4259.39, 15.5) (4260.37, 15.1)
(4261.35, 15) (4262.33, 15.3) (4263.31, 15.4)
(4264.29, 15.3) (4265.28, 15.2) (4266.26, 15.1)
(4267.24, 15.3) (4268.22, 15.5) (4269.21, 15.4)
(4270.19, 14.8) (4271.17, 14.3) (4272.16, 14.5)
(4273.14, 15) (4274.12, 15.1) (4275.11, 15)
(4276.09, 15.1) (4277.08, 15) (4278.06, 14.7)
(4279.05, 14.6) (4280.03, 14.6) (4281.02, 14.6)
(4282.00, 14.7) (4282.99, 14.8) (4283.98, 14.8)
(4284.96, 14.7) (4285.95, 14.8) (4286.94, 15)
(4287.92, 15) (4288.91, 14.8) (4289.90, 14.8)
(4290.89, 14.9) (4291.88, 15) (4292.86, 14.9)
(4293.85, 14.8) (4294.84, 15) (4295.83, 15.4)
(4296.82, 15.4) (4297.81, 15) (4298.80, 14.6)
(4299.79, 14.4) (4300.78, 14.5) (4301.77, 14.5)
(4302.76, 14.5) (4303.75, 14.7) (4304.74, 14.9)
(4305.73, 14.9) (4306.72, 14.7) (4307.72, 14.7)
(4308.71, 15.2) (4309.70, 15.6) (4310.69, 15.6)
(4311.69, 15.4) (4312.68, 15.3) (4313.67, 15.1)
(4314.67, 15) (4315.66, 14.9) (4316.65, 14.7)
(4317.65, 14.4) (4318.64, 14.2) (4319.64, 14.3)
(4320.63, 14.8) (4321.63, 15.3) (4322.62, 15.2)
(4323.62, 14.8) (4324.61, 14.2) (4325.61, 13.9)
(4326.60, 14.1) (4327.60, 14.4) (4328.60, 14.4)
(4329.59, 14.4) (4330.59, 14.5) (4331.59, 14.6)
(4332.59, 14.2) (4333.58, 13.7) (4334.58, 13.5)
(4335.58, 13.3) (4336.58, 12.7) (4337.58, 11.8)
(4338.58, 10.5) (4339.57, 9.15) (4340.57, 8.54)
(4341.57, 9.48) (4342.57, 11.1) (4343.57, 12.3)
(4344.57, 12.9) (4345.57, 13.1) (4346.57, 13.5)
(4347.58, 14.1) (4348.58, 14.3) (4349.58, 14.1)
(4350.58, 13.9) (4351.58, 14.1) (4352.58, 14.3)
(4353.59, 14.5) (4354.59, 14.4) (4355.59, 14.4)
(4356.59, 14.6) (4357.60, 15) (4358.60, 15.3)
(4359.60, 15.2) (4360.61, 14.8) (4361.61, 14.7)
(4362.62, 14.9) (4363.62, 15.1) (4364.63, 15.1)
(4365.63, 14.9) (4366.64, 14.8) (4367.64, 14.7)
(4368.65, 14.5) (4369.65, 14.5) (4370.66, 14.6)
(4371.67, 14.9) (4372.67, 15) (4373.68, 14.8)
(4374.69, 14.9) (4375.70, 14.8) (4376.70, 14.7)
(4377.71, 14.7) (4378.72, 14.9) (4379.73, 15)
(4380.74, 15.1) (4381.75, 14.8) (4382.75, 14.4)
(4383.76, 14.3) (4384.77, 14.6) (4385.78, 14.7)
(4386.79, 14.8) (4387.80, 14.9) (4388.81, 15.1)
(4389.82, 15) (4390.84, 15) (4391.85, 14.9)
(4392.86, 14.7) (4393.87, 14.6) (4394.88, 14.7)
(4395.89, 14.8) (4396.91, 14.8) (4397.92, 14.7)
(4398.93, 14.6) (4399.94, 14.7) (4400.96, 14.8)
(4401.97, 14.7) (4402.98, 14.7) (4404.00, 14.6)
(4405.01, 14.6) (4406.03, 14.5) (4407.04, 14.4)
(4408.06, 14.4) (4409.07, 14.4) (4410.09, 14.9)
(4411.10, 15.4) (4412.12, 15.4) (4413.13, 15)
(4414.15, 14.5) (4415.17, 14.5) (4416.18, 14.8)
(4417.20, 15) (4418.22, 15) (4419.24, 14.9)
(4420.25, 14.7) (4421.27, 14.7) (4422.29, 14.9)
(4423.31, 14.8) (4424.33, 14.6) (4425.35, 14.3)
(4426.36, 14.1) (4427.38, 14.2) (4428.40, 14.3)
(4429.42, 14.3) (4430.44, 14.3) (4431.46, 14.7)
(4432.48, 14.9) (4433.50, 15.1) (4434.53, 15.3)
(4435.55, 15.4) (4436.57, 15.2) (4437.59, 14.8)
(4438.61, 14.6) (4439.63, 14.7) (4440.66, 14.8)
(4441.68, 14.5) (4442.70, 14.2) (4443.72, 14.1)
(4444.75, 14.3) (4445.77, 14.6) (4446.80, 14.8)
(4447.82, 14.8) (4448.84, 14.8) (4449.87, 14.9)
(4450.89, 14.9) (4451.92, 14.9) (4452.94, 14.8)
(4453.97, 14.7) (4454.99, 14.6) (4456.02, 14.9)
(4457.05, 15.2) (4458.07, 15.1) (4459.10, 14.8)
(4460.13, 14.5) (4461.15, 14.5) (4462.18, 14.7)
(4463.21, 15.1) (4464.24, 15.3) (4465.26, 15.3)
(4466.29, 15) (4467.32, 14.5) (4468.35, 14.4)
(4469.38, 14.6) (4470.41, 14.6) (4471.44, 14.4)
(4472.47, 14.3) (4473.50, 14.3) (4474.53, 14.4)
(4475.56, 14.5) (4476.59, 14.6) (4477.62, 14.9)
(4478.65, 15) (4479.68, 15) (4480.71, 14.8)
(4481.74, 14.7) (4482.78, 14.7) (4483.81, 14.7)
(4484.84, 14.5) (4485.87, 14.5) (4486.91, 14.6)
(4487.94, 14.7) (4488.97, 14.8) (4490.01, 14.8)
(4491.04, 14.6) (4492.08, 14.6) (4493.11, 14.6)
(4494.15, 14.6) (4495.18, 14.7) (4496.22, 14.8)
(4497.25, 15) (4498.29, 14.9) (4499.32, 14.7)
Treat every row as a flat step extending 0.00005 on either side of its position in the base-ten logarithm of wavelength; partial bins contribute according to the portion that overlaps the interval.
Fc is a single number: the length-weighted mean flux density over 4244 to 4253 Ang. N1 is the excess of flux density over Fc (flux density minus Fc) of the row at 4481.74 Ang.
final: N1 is -0.32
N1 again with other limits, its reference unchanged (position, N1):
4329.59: -0.62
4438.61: -0.42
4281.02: -0.42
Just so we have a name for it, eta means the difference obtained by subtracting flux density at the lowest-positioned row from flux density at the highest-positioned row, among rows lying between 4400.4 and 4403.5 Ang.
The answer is -0.10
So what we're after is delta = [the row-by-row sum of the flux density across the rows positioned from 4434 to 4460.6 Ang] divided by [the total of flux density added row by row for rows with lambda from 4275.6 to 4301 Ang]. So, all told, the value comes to 0.996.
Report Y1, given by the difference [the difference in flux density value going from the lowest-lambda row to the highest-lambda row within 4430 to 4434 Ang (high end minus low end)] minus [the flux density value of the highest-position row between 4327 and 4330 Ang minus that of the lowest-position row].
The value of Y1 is 0.80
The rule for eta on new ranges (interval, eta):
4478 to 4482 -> -0.30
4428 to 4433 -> 0.60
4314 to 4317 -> -0.30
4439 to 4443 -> -0.50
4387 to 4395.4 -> -0.20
